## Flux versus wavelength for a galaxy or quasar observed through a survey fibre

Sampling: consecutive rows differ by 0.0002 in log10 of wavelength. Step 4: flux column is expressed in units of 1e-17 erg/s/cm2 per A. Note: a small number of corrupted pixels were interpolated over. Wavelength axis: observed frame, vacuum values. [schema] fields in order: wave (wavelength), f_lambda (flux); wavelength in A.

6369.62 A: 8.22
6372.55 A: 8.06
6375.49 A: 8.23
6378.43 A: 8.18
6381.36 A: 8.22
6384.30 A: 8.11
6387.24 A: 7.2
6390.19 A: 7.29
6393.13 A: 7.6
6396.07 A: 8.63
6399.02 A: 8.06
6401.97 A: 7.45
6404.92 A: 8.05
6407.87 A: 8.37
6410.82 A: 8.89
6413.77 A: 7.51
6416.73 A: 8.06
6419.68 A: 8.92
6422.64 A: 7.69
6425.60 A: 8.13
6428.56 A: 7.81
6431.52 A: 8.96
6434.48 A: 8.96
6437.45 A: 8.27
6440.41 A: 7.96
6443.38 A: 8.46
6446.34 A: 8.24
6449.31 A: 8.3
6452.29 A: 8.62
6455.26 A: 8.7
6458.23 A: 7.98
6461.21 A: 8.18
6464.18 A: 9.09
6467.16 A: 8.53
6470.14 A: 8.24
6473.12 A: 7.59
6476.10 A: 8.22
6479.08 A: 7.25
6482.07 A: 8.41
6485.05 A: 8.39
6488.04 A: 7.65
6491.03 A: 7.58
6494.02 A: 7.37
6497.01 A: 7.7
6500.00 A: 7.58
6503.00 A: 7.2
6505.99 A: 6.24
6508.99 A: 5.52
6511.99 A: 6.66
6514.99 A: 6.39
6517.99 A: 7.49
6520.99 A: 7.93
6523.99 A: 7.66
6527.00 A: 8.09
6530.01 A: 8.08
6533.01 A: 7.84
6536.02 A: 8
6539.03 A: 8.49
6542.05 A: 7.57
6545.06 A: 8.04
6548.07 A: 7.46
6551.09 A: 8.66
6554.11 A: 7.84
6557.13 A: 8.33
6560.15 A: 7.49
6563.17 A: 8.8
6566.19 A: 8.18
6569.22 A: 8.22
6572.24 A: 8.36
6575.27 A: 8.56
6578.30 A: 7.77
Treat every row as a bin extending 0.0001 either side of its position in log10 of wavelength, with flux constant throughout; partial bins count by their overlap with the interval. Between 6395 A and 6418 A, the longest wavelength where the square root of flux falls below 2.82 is 6413.77 A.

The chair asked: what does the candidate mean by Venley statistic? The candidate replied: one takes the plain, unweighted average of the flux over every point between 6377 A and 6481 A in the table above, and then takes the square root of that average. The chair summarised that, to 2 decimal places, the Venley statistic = 2.86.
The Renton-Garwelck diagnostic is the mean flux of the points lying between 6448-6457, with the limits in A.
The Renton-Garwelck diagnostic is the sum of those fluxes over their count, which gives 8.5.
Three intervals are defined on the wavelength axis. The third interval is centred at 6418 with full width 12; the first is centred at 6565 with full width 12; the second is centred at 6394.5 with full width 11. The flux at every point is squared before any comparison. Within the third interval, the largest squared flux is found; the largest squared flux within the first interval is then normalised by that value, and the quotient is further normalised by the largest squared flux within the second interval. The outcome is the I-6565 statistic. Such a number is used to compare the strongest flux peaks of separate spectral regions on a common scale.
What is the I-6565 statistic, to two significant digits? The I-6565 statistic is 0.013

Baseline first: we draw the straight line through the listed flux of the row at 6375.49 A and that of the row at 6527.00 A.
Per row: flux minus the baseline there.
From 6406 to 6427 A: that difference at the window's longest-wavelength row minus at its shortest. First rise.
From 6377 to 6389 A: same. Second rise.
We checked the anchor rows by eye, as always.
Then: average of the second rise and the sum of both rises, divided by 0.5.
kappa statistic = -2.2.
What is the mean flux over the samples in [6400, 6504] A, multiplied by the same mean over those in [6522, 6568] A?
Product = 65.3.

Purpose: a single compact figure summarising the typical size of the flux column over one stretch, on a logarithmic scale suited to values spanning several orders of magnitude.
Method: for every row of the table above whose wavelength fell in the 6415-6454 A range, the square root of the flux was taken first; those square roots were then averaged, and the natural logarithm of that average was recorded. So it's 1.060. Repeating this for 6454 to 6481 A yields 1.051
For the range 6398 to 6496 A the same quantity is 1.050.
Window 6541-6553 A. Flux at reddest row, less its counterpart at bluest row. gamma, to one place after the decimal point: 1.1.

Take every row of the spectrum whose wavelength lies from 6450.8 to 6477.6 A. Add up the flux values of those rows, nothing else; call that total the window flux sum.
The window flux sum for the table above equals 75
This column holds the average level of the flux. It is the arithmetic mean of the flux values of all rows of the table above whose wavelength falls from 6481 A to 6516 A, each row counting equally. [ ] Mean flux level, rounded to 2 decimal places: 7.22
